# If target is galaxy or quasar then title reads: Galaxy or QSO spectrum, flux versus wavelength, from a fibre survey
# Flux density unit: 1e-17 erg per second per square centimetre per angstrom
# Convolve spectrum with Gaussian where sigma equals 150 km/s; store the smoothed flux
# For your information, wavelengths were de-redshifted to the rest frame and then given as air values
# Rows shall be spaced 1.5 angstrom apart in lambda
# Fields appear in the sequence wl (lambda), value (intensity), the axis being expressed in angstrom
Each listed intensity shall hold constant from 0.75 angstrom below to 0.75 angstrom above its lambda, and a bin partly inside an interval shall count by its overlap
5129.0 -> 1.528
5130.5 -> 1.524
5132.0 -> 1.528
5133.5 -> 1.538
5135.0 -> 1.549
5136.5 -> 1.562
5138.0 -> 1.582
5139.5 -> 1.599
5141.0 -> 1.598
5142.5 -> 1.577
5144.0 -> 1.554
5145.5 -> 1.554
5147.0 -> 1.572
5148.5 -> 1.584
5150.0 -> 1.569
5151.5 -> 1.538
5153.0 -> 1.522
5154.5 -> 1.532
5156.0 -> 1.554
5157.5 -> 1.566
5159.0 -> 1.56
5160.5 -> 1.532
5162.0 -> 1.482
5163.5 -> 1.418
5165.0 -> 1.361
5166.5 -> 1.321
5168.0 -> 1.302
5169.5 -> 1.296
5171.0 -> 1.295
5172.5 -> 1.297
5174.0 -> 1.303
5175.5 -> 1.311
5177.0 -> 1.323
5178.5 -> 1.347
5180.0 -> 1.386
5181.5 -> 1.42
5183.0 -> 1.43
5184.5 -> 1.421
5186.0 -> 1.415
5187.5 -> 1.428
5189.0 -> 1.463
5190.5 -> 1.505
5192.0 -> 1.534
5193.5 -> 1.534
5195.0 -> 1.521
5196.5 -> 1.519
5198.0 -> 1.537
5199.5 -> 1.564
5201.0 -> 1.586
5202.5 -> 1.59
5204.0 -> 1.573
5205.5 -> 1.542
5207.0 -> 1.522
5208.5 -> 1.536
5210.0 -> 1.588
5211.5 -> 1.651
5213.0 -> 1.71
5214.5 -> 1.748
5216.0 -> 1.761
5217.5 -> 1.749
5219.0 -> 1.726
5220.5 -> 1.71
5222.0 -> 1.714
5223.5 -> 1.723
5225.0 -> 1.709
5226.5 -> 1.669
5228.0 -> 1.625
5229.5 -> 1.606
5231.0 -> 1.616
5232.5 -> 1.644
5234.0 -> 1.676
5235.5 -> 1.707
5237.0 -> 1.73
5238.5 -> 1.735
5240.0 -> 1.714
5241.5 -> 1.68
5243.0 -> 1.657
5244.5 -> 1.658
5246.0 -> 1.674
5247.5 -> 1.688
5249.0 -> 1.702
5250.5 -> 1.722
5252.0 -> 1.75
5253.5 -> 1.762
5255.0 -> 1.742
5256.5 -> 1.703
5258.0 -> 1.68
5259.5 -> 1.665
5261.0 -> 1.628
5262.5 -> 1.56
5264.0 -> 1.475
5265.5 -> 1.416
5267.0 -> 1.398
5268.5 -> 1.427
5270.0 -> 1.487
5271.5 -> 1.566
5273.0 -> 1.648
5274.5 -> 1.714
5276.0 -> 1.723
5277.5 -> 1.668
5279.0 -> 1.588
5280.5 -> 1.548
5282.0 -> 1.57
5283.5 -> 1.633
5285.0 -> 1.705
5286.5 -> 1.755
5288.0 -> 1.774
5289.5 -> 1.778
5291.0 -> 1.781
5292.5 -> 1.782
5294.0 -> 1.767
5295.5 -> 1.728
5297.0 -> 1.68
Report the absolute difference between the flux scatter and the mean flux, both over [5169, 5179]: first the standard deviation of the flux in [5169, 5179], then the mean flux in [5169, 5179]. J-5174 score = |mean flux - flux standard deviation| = 1.29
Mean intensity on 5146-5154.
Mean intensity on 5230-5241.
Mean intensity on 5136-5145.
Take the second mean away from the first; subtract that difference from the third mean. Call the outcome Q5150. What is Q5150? 1.71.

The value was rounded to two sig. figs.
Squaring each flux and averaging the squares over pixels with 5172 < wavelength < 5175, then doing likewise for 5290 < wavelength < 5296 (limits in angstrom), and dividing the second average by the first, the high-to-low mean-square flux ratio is 1.8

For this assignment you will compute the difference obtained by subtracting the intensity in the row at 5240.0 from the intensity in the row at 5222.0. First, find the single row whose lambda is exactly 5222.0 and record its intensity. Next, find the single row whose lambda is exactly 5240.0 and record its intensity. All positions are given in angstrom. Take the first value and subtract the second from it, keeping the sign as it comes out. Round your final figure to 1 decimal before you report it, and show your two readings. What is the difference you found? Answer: 0.0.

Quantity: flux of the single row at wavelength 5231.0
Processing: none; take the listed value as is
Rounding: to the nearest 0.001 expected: 1.616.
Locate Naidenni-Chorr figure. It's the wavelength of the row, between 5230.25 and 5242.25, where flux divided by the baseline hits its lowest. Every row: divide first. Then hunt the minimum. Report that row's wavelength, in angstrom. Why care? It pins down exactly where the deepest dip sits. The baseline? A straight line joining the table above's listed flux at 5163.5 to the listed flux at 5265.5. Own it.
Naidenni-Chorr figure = 5231.0 angstrom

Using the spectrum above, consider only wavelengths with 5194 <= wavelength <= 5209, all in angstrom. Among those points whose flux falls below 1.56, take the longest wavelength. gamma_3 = 5208.5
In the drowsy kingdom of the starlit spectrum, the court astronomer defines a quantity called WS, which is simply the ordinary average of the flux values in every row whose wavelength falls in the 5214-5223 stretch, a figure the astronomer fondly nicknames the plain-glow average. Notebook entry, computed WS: 1.73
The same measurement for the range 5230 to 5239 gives 1.68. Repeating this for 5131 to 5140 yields 1.56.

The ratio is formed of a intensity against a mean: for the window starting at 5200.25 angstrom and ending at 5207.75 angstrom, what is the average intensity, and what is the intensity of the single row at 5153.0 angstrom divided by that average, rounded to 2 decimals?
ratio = 0.97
